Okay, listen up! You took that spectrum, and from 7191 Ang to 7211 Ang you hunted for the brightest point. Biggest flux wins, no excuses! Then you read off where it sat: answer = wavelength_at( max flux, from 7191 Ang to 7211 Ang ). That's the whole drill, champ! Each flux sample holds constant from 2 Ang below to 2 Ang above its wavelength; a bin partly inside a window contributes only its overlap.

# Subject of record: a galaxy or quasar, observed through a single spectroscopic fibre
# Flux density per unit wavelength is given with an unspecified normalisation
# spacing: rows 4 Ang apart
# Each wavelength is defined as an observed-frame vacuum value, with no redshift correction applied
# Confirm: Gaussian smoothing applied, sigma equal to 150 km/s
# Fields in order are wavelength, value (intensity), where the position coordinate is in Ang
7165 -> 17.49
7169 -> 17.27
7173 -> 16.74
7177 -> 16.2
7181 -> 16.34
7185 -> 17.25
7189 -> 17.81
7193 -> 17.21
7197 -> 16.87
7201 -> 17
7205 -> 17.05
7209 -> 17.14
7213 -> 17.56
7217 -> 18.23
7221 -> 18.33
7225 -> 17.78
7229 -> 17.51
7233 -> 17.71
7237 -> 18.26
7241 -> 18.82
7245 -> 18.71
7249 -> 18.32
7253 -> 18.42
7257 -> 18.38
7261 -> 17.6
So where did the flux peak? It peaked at 7193 Ang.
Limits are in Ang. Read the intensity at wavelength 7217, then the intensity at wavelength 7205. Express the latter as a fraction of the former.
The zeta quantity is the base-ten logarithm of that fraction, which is -0.029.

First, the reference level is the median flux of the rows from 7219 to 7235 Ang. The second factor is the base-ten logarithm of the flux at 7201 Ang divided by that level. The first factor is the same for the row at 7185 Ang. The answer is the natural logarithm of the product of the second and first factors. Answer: -8.4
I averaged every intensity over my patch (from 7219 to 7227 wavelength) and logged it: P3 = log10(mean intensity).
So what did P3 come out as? 1.257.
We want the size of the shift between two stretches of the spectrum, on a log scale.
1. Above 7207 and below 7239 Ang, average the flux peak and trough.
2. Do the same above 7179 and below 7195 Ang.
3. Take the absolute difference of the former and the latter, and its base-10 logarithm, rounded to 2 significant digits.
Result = -0.18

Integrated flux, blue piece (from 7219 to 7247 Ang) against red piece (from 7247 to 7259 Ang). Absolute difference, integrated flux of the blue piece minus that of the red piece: 288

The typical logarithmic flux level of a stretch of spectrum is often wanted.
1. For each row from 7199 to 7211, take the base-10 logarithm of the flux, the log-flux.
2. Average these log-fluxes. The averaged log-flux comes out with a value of 1.23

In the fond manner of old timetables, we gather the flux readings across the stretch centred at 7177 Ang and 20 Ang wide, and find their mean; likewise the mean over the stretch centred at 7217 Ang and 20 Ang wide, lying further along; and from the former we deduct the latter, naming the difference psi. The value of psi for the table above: -1.0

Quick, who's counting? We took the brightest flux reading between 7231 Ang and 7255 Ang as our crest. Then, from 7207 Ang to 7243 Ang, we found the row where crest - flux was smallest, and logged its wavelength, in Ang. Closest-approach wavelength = 7241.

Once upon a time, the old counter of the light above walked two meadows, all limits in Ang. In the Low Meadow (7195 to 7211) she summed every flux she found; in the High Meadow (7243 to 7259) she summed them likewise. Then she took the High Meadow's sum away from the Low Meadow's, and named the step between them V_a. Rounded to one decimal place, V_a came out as -5.8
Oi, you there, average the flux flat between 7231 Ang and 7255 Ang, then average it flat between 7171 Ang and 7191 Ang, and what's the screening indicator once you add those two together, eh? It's 35.2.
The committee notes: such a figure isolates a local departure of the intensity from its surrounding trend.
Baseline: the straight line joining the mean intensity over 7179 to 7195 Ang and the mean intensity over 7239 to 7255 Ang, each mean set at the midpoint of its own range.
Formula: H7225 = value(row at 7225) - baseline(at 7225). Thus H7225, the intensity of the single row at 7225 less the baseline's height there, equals -0.27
